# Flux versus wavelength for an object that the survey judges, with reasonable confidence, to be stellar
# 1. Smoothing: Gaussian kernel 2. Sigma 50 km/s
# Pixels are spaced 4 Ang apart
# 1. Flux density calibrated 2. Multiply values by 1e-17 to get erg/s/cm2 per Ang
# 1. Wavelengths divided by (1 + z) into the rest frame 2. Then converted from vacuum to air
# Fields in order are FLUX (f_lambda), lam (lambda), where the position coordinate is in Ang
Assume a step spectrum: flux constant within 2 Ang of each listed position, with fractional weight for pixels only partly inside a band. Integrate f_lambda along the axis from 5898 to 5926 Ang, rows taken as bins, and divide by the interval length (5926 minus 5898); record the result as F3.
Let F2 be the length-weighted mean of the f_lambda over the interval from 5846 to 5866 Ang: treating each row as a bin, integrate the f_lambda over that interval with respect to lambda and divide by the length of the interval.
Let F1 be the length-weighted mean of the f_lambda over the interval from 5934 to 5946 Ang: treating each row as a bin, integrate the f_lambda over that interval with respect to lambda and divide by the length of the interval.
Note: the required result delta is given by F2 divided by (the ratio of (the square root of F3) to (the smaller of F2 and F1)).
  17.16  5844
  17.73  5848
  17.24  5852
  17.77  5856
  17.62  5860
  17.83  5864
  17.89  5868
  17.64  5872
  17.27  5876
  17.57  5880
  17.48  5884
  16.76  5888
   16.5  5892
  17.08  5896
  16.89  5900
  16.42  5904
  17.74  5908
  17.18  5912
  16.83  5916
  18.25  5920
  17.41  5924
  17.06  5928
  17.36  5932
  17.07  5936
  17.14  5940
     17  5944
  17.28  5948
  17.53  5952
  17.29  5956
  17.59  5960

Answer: 72.5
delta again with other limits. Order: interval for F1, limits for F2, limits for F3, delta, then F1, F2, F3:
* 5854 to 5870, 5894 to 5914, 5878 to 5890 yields 70.1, 17.8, 17.1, 17.3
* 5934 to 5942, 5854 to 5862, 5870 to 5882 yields 72.4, 17.1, 17.7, 17.5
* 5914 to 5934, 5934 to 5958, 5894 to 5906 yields 72.3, 17.4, 17.2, 16.8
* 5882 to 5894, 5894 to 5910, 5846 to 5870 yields 68.5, 16.9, 17.0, 17.7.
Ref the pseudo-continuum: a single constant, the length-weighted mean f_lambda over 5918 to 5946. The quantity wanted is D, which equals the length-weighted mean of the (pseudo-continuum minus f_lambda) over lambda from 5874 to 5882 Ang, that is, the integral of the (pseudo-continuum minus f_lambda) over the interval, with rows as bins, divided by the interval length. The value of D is -0.09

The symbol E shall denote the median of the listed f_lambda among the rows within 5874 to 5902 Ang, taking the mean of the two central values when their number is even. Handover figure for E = 17.1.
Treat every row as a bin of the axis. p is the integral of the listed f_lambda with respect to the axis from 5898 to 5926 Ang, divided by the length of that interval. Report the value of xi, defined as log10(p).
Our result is 1.24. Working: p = 17.2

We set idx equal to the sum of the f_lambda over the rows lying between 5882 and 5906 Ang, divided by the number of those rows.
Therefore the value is 16.9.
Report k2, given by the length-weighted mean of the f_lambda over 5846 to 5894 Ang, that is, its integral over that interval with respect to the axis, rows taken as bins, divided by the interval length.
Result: 17.4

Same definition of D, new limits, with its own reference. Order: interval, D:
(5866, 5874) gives -0.44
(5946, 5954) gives -0.08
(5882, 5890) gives 0.21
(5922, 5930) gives 0.09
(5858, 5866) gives -0.40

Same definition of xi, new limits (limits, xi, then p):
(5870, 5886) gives 1.24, 17.5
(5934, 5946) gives 1.23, 17.1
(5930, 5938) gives 1.24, 17.2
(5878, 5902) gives 1.23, 17.0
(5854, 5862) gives 1.25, 17.7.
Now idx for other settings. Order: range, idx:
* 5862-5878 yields 17.7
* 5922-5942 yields 17.2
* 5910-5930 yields 17.3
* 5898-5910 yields 17.0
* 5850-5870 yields 17.7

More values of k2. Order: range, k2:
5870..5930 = 17.2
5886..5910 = 16.9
